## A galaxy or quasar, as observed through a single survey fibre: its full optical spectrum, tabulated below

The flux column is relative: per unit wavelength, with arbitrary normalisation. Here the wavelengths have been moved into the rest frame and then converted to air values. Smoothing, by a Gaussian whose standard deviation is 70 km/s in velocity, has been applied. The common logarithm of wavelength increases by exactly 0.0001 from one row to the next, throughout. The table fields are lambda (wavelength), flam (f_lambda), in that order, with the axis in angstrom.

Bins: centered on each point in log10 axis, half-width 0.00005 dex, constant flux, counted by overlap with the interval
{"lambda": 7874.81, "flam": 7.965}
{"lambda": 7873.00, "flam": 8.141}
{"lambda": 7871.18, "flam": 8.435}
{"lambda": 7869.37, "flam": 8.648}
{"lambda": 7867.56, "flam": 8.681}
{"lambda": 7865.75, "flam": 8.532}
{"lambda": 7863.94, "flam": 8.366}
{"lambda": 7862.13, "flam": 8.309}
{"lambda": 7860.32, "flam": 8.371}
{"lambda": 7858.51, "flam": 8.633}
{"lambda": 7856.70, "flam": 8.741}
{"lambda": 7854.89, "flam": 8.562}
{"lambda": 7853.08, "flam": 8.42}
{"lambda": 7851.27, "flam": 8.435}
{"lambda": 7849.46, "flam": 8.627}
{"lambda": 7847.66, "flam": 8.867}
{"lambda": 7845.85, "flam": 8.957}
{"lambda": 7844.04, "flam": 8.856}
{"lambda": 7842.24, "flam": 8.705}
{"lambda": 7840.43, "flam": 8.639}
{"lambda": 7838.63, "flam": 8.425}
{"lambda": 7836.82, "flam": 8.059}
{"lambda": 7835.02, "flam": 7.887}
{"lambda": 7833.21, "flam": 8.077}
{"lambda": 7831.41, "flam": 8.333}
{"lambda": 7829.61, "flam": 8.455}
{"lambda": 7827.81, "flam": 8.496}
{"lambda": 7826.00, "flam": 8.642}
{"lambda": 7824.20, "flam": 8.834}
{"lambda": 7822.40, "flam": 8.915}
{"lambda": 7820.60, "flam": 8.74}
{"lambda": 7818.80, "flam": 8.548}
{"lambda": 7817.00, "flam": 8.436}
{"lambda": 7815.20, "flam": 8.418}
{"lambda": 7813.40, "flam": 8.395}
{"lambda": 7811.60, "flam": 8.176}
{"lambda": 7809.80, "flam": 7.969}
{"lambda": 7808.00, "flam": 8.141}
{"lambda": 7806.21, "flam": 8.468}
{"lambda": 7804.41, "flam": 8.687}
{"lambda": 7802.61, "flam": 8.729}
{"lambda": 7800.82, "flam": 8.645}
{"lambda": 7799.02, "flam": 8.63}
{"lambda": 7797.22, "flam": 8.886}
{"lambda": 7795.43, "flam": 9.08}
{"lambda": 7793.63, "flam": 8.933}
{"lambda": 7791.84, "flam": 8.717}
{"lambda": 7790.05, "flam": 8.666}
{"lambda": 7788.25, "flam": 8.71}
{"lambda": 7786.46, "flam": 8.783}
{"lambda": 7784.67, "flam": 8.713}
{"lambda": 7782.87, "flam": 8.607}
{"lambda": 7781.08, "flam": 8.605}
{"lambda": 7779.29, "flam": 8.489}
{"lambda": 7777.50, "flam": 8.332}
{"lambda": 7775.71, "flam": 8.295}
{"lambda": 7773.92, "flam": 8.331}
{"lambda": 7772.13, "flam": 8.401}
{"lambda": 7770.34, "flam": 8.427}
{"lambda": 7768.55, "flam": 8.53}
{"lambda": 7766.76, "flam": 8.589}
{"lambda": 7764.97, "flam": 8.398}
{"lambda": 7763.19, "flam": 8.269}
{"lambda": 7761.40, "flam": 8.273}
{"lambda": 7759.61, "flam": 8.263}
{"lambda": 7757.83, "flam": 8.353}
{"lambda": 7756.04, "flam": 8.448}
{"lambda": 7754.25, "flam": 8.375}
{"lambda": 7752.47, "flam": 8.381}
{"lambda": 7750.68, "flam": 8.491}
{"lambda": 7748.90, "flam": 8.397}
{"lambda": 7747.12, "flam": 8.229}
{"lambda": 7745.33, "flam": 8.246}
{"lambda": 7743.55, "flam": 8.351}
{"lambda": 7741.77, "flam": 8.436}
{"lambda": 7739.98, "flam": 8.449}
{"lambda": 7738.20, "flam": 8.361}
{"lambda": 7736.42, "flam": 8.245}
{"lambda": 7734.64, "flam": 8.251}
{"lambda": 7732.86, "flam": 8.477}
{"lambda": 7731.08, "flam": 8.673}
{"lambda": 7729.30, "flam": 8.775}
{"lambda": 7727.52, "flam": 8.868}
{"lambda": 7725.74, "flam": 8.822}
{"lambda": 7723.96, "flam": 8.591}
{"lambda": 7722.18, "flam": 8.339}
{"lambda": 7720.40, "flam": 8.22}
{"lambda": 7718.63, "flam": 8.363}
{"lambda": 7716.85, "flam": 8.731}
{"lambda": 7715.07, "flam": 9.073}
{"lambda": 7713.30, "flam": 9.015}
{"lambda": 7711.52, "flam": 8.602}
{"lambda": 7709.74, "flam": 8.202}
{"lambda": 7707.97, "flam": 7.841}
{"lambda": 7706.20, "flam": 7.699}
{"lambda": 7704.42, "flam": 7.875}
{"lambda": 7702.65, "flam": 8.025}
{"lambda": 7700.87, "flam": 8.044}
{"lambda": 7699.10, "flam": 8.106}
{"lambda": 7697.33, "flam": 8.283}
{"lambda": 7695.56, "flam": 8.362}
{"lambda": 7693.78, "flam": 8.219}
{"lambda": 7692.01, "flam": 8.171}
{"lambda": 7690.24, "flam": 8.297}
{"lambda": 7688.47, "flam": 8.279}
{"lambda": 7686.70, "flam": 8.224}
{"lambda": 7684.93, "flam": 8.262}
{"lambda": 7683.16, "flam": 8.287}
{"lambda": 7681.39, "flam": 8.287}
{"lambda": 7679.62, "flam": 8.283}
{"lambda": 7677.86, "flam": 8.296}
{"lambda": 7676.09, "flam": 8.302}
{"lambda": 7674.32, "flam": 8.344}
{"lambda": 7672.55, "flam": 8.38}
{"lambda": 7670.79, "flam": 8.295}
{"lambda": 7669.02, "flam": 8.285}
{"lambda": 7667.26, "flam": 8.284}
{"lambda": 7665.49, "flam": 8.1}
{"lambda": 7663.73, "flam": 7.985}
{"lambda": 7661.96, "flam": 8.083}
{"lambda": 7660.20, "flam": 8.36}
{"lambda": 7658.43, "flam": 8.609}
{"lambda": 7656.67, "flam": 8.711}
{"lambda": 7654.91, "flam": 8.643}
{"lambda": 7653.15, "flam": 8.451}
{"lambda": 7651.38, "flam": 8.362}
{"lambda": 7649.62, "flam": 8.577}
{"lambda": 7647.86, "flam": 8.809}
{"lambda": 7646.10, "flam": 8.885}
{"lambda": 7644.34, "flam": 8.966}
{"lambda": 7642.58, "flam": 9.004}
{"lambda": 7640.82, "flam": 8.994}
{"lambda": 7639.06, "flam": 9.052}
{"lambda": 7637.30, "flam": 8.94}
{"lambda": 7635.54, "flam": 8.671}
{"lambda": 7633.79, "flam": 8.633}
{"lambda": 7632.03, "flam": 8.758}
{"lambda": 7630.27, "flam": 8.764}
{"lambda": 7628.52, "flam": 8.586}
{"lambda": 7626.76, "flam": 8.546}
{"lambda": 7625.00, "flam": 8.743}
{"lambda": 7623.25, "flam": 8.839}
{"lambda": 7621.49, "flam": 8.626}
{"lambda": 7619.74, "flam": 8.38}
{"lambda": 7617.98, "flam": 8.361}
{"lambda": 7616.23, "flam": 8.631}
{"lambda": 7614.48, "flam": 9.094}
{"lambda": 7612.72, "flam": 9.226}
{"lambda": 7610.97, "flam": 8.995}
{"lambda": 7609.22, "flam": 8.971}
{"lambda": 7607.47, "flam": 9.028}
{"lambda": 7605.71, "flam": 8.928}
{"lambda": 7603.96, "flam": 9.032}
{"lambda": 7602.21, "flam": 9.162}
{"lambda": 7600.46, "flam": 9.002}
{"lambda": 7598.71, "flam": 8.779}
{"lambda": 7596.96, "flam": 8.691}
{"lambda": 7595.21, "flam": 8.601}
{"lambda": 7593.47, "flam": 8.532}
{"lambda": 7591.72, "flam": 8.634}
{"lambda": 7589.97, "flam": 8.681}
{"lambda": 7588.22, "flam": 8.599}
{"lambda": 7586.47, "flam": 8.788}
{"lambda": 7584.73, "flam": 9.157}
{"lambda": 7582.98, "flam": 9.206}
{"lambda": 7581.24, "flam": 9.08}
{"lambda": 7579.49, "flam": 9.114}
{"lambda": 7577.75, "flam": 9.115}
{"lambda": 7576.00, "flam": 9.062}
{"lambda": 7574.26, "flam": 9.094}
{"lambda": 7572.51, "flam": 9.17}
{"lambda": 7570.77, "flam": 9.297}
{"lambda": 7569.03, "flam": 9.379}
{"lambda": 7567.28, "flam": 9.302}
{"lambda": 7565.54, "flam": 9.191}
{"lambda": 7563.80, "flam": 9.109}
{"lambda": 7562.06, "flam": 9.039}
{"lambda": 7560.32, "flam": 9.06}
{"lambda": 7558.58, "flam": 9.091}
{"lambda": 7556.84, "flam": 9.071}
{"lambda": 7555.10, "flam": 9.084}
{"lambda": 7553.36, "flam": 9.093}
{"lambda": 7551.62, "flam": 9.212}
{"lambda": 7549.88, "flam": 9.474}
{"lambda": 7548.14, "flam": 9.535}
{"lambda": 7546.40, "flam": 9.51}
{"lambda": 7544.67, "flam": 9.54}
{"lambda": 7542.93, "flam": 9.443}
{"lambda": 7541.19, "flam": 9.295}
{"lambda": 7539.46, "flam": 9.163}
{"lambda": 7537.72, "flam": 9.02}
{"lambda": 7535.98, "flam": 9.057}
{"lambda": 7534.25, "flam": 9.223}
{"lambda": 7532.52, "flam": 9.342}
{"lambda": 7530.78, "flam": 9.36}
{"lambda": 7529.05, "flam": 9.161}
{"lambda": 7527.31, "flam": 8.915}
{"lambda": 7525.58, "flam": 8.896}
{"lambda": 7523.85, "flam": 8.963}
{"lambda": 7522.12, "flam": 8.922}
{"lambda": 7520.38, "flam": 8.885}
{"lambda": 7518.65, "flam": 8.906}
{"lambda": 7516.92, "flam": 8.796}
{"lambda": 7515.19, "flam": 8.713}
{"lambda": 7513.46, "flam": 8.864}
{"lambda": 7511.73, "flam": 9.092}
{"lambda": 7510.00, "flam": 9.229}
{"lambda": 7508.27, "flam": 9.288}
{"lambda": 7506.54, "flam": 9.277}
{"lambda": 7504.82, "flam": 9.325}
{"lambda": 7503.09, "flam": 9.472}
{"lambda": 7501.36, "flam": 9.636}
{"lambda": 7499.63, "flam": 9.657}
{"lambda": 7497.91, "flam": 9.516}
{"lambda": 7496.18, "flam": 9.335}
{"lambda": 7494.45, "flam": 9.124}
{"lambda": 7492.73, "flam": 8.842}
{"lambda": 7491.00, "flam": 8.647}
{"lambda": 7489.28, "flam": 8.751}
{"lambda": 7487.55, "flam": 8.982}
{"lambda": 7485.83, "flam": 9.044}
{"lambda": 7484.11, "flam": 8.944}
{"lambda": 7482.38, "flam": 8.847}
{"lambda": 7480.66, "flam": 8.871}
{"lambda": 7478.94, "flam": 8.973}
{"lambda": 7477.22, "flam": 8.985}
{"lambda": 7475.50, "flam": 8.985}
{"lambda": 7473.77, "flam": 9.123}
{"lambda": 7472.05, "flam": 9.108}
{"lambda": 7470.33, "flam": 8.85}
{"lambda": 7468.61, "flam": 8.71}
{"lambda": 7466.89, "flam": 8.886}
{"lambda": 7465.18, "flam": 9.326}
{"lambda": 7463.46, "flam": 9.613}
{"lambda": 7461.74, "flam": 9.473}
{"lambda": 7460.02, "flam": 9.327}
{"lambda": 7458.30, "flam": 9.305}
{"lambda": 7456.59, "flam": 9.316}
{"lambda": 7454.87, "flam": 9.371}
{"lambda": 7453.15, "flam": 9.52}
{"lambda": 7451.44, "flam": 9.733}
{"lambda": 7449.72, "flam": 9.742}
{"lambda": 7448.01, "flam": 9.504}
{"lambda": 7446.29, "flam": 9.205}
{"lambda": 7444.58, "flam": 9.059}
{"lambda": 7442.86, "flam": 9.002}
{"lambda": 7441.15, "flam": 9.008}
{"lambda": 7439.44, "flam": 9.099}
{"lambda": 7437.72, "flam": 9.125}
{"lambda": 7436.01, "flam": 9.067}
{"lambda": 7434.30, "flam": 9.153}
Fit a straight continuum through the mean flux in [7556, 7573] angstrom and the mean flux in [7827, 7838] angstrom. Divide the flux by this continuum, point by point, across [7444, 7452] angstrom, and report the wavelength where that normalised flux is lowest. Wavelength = 7444.58 angstrom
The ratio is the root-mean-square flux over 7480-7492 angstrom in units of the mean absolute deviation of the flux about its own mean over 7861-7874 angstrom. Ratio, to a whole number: 59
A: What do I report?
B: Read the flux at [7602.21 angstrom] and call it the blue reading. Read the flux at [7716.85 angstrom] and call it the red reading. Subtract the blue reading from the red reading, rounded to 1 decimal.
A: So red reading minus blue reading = -0.4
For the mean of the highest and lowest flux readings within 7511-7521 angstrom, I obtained 8.90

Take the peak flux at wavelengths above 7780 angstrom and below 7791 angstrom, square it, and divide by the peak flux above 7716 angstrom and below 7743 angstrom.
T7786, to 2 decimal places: 8.70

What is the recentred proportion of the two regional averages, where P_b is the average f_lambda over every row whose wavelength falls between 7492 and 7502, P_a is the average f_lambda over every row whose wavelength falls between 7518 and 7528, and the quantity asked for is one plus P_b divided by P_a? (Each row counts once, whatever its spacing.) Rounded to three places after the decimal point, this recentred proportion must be 2.049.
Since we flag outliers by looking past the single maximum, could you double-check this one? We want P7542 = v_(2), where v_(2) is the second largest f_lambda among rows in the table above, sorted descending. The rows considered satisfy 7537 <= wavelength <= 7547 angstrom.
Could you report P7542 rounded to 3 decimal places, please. 9.510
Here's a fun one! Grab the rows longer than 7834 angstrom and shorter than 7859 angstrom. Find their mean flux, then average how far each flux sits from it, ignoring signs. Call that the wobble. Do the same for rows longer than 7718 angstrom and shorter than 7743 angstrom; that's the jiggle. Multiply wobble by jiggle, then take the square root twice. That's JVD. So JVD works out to 0.45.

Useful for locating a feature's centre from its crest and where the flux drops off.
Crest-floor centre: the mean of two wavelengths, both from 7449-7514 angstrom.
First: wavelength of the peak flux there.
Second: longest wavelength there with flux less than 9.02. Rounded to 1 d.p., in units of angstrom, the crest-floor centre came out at 7481.6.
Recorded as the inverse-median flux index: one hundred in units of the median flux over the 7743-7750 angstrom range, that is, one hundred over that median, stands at 12.1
